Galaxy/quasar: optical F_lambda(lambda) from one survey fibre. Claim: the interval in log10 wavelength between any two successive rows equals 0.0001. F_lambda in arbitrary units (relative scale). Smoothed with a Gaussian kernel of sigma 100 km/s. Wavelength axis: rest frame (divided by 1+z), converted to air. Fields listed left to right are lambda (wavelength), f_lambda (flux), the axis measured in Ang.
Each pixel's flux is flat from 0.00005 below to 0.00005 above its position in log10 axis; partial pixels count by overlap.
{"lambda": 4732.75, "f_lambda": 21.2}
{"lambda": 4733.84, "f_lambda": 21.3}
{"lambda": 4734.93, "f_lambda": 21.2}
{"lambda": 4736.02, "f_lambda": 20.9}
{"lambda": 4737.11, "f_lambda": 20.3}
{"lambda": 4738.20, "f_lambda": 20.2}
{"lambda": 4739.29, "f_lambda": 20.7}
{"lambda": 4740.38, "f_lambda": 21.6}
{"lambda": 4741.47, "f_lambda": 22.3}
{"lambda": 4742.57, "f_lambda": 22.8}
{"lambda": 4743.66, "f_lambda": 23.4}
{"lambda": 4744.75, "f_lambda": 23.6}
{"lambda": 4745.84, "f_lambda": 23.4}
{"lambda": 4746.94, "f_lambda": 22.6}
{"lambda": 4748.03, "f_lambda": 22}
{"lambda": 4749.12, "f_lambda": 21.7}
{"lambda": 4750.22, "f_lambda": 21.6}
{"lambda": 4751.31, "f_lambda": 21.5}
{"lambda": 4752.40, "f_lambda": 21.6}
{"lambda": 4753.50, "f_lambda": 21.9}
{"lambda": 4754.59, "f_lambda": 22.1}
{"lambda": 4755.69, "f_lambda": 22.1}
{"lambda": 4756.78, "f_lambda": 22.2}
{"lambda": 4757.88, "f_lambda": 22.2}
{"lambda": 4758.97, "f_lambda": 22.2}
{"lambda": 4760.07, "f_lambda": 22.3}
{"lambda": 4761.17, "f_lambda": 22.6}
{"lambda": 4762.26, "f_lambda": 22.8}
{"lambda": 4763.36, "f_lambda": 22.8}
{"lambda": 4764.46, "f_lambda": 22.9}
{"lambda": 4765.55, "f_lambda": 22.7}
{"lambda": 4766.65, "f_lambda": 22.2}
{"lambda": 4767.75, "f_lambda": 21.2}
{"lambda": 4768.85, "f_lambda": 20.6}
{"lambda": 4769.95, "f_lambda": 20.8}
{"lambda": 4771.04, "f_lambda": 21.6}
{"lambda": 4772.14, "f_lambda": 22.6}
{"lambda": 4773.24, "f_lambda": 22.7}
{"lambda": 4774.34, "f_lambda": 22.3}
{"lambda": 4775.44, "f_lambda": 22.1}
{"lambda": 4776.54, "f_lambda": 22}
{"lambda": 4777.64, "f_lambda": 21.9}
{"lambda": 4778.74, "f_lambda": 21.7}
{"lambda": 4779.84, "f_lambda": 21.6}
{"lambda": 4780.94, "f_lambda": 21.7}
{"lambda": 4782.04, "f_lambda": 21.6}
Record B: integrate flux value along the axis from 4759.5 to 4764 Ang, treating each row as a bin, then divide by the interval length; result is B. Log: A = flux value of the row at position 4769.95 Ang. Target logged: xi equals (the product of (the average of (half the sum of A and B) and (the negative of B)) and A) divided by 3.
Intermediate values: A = 20.8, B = 22.6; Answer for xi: -3.1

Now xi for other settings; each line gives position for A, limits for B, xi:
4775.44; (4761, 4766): -1.3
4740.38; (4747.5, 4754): -0.2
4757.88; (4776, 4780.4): 0.7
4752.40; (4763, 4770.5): -0.5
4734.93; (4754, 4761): -1.8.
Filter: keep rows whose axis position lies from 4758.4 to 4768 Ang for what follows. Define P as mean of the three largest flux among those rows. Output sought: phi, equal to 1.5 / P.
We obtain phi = 0.0657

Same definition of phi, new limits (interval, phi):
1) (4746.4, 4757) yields 0.0673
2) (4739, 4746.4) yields 0.0639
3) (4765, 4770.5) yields 0.0681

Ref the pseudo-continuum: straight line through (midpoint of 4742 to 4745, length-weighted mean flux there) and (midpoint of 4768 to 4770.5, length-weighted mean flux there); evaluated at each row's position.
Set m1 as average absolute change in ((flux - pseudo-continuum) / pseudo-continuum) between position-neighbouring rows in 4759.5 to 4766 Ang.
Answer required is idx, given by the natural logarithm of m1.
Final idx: -4.6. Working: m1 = 0.010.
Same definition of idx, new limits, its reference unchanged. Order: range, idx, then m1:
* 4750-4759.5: -4.8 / 0.008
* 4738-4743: -3.5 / 0.032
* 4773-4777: -5.1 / 0.006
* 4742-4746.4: -4.1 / 0.016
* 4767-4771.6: -3.6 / 0.027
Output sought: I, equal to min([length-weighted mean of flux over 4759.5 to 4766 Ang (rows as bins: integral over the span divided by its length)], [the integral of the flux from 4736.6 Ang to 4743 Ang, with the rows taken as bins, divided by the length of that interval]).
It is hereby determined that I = 21.3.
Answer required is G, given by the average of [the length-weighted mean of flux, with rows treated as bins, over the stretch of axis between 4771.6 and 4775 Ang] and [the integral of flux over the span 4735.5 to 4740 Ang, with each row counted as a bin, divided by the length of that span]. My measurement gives 21.5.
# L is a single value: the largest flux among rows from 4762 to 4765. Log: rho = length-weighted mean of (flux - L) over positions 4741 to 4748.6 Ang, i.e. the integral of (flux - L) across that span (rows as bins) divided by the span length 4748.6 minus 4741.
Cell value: 0.0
